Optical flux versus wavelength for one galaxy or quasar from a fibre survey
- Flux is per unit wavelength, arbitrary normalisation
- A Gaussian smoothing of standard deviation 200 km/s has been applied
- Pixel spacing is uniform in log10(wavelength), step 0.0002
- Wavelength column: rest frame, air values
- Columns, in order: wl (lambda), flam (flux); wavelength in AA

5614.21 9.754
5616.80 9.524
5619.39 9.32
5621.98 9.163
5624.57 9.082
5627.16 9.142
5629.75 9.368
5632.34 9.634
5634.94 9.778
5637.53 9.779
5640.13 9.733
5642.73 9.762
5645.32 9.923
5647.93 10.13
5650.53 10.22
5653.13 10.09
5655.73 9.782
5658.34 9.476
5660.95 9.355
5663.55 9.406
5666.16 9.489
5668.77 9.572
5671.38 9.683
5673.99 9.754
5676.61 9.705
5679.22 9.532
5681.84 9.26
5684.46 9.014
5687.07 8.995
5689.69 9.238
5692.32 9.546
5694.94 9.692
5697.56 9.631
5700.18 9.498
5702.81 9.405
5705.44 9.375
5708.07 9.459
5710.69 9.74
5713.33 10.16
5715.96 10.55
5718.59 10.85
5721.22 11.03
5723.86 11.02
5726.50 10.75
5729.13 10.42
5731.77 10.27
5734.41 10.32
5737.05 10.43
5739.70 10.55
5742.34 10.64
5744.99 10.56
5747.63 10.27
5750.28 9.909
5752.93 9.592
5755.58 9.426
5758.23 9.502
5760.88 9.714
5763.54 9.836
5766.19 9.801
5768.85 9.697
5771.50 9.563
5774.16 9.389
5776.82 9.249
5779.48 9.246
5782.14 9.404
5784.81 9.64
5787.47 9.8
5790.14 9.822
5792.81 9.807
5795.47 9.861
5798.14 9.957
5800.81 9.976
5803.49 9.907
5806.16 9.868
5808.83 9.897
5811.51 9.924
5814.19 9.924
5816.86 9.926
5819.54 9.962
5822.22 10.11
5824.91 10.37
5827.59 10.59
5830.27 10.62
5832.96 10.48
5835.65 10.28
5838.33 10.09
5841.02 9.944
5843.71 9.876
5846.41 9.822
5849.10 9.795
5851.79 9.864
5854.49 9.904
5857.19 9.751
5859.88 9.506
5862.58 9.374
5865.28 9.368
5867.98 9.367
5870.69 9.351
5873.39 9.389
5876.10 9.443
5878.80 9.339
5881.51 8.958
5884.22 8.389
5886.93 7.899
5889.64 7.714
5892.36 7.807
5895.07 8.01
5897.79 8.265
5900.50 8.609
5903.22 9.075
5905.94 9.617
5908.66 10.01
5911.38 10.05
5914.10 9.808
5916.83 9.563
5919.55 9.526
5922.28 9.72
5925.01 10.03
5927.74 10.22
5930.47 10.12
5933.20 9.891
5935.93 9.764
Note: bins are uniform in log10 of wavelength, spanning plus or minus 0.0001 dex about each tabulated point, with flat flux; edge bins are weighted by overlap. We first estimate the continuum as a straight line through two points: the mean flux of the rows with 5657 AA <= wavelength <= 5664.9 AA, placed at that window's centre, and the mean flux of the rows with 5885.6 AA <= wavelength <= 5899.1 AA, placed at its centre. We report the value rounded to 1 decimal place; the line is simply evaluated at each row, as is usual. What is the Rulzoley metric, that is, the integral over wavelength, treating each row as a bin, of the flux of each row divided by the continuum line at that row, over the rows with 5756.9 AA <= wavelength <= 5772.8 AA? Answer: 17.6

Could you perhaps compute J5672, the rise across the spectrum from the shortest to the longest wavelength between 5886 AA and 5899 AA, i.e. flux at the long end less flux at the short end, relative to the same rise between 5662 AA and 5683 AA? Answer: -2.5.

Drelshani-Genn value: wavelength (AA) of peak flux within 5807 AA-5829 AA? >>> 5827.59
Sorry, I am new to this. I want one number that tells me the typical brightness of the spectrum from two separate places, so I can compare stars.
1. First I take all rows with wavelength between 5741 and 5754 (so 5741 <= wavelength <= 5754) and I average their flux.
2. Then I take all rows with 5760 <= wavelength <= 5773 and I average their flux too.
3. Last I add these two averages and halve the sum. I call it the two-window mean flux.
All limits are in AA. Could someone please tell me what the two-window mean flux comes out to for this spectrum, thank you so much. 9.96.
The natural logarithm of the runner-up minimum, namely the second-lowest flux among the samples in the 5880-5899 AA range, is 2.06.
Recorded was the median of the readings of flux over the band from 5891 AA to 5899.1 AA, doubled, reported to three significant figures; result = 16.0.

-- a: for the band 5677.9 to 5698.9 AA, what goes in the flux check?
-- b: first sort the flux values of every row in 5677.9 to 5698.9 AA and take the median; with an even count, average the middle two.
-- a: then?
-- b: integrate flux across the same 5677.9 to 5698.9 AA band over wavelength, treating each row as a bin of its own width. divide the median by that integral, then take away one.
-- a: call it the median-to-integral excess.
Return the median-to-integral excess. -0.952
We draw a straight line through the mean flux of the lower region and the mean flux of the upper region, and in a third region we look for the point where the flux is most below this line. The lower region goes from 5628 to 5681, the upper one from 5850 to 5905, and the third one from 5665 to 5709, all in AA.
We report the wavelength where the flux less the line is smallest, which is 5687.07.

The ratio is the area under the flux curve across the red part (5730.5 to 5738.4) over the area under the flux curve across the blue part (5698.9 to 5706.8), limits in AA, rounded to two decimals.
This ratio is 1.10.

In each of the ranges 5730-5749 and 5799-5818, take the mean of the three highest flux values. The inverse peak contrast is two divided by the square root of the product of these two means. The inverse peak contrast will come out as 0.195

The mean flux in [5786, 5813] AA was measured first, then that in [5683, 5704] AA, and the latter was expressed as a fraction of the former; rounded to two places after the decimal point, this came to 0.95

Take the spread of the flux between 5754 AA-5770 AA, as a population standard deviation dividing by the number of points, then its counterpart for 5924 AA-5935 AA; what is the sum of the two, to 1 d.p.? 0.3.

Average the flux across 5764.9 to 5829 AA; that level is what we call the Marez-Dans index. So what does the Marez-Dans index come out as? 9.82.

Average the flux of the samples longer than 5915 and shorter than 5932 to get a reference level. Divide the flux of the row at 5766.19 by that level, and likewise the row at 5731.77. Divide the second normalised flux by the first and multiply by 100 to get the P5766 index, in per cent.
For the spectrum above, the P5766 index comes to 105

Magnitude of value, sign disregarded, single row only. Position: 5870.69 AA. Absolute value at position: 9.4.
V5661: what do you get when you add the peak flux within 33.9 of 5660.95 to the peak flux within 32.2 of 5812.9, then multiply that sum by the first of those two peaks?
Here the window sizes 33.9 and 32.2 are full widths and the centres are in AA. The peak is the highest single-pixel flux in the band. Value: 213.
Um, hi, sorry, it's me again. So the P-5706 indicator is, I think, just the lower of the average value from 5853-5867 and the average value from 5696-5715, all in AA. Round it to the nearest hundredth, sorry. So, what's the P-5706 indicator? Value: 9.58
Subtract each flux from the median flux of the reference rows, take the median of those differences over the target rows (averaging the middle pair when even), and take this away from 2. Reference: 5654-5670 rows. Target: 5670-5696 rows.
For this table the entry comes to 2.1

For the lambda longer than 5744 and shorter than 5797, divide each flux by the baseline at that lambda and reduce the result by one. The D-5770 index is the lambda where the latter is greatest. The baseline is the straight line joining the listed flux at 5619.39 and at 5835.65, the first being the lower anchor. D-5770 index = 5744.99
